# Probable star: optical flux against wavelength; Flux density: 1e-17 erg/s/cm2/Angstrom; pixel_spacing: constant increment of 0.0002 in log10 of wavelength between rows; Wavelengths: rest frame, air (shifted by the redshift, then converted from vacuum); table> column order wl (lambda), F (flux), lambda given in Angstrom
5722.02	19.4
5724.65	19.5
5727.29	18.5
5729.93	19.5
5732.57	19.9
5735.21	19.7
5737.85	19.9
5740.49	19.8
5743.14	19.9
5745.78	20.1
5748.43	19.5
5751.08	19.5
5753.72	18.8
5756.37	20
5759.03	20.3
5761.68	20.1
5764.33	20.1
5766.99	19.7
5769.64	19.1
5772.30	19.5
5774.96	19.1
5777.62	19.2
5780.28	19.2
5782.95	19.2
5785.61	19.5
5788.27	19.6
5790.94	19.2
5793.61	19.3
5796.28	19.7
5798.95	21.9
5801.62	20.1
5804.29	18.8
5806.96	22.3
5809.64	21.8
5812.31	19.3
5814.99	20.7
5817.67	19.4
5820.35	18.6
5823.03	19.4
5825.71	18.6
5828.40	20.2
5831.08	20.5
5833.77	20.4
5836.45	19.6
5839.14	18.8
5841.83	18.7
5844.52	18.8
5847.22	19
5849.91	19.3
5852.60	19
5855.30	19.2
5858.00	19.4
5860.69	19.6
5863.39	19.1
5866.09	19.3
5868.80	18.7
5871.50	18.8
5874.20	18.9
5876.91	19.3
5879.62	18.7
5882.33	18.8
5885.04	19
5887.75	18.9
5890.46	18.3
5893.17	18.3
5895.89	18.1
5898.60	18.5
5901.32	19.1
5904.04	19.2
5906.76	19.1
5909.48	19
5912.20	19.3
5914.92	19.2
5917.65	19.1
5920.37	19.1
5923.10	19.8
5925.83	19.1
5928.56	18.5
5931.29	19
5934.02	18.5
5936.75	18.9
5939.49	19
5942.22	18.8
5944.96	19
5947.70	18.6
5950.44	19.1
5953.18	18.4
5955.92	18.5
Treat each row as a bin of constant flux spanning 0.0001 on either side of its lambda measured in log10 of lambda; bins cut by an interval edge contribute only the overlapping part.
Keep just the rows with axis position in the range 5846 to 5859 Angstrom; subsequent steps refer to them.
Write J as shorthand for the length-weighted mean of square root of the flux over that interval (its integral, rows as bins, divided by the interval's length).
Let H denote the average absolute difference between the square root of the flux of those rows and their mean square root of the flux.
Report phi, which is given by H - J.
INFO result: -4.36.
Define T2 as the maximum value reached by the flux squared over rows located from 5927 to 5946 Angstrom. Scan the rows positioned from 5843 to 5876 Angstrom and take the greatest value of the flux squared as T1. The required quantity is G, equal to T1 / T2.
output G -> 1.06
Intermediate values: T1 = 384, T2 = 361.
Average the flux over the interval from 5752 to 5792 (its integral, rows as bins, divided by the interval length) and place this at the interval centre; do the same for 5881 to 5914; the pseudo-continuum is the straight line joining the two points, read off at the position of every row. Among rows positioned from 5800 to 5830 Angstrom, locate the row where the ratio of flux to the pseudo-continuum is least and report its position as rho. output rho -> 5820.35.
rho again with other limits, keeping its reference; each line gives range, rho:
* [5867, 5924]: 5895.89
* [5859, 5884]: 5868.80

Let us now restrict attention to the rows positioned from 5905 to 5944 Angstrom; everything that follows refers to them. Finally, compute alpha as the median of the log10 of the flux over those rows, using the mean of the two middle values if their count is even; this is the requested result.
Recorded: 1.28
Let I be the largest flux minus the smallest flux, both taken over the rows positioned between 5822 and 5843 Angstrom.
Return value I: 1.9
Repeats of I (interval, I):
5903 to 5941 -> 1.3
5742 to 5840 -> 3.7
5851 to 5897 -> 1.5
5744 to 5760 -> 1.5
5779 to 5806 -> 3.1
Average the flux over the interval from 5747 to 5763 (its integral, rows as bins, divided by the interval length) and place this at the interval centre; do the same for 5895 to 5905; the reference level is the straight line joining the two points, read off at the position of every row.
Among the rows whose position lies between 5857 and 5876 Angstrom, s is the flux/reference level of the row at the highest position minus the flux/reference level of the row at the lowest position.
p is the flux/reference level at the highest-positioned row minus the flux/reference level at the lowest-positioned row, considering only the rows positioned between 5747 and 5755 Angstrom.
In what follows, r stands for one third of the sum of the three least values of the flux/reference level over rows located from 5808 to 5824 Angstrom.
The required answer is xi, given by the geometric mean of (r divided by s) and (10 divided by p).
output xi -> 119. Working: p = -0.034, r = 0.99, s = -0.021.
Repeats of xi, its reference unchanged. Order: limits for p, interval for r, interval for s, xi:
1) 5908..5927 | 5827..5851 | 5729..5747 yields 156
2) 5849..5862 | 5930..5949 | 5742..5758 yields 232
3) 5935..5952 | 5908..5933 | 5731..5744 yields 423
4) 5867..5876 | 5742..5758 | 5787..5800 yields 80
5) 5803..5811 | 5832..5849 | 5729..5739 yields 52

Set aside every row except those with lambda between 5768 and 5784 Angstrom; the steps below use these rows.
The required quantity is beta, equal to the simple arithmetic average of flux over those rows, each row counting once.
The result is 19.2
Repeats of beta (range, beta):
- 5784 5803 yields 19.9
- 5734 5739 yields 19.8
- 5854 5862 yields 19.4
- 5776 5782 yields 19.2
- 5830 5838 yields 20.2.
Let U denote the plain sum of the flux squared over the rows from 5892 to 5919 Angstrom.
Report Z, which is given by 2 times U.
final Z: 7140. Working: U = 3570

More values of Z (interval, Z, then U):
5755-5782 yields 7711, 3855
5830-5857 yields 7481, 3740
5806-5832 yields 8093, 4046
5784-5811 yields 8206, 4103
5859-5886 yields 7237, 3618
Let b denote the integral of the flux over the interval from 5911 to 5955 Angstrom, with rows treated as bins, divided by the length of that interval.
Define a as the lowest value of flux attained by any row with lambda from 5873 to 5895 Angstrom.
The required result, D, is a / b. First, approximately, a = 18.3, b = 19.0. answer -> 0.965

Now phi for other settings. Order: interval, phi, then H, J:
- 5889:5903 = -4.27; 0.032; 4.30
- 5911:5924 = -4.37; 0.023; 4.39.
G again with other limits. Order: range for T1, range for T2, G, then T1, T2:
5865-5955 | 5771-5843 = 0.79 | 392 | 497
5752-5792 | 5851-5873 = 1.07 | 412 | 384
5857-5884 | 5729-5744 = 0.97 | 384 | 396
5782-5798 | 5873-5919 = 1.04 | 388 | 372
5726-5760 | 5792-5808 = 0.83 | 412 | 497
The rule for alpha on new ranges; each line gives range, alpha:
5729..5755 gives 1.30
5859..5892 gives 1.28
